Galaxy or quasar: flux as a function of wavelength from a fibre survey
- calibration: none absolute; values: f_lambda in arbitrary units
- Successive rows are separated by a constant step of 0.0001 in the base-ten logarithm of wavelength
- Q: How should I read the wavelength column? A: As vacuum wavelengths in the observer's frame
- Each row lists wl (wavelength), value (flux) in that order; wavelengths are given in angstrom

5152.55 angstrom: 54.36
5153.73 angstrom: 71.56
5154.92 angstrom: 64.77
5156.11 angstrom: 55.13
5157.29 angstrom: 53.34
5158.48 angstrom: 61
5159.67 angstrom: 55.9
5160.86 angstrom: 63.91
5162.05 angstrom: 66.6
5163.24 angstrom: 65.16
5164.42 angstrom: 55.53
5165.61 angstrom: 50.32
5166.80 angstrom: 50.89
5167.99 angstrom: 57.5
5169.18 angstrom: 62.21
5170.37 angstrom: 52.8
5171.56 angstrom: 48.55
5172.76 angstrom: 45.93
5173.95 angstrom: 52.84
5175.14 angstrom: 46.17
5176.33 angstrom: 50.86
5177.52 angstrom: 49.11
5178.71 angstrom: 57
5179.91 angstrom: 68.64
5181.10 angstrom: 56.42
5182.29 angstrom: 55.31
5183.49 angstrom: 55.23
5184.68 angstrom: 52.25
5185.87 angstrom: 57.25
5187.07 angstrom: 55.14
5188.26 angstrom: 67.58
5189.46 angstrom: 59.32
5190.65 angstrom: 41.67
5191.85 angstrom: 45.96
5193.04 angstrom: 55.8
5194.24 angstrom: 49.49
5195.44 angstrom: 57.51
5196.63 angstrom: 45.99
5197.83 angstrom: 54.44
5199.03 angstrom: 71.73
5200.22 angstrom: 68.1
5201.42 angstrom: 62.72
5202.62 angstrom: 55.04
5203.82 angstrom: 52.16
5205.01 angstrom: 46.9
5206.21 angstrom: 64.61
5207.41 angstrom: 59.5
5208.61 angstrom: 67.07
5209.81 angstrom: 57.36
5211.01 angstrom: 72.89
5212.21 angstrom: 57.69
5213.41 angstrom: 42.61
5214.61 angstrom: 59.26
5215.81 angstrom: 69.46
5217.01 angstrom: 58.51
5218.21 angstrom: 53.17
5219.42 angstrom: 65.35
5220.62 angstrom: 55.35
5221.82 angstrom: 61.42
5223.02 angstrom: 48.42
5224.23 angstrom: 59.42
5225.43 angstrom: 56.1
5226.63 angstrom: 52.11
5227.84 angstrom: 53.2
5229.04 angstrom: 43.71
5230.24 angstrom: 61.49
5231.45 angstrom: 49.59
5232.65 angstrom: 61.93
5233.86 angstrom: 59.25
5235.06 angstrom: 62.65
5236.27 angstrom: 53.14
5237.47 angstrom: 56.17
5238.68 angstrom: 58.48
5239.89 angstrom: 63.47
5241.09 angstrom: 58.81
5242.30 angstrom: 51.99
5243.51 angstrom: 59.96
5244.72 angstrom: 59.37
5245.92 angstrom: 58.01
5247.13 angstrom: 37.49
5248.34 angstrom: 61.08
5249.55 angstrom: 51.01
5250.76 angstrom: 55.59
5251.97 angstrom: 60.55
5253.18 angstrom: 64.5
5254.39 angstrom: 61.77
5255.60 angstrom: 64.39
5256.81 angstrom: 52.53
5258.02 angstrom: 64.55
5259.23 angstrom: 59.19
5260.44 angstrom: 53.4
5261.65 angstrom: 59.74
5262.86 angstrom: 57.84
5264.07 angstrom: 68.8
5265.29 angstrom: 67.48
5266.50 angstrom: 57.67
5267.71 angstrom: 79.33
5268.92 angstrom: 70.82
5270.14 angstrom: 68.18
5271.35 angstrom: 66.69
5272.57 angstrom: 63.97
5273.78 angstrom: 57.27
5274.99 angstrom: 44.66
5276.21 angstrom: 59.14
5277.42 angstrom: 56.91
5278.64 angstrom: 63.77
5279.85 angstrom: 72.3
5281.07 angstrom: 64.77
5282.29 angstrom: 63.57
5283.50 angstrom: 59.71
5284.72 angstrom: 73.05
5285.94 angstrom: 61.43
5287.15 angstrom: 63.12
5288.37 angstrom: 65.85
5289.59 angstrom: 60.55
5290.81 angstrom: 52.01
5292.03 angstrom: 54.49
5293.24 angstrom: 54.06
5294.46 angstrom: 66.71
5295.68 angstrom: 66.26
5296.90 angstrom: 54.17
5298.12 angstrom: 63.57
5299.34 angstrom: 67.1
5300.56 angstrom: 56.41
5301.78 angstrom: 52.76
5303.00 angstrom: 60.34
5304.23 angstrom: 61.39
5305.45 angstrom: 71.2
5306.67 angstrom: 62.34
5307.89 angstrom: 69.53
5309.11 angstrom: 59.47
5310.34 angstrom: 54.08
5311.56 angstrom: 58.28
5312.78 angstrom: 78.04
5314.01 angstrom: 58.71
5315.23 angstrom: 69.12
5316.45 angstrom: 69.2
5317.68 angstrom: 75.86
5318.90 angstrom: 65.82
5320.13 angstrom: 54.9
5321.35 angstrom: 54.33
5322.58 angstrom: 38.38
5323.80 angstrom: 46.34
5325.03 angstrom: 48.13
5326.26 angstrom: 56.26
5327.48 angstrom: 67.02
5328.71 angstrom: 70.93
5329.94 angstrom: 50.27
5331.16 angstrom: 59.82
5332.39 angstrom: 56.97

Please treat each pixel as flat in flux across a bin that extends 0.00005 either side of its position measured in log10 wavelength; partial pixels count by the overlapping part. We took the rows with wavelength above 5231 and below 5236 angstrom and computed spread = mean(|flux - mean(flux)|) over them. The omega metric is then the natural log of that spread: 1.48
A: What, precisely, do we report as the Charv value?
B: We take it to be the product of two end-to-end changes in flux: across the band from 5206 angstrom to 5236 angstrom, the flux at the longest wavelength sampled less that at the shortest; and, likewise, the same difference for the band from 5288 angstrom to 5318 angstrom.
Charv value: -20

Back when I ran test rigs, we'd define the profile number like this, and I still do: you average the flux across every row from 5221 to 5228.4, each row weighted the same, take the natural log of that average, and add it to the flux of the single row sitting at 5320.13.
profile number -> 59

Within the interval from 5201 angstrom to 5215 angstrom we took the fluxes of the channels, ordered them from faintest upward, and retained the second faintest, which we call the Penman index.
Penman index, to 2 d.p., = 46.90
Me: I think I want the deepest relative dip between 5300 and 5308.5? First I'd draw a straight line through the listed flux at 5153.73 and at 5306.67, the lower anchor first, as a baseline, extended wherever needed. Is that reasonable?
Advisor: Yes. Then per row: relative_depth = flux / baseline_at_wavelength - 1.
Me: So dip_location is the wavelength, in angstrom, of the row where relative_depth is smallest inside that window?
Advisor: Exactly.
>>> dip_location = 5301.78 angstrom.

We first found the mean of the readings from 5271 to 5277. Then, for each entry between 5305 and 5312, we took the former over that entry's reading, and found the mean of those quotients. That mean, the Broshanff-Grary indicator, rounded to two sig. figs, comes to 0.94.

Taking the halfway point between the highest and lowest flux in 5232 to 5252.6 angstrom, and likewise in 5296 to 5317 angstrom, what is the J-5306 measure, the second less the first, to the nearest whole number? 15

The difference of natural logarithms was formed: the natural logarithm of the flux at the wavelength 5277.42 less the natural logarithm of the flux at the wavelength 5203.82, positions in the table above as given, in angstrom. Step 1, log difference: 0.087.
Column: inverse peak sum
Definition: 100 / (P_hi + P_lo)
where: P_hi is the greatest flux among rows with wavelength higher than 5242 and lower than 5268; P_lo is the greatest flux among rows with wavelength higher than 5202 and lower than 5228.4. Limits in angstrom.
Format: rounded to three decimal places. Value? 0.657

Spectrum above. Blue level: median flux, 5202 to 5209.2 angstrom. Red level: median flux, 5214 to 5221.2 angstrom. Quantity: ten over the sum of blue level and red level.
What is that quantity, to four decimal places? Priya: 0.0861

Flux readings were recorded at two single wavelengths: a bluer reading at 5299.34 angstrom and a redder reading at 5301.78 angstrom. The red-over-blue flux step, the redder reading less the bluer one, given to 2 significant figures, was -14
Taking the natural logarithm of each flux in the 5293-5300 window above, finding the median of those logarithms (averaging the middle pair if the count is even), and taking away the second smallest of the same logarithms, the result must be 0.18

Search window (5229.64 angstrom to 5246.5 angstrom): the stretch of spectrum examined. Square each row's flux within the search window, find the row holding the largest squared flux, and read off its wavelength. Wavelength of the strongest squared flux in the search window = 5239.89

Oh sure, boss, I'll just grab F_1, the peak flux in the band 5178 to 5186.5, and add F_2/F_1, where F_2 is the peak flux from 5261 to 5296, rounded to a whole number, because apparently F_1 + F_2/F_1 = 70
